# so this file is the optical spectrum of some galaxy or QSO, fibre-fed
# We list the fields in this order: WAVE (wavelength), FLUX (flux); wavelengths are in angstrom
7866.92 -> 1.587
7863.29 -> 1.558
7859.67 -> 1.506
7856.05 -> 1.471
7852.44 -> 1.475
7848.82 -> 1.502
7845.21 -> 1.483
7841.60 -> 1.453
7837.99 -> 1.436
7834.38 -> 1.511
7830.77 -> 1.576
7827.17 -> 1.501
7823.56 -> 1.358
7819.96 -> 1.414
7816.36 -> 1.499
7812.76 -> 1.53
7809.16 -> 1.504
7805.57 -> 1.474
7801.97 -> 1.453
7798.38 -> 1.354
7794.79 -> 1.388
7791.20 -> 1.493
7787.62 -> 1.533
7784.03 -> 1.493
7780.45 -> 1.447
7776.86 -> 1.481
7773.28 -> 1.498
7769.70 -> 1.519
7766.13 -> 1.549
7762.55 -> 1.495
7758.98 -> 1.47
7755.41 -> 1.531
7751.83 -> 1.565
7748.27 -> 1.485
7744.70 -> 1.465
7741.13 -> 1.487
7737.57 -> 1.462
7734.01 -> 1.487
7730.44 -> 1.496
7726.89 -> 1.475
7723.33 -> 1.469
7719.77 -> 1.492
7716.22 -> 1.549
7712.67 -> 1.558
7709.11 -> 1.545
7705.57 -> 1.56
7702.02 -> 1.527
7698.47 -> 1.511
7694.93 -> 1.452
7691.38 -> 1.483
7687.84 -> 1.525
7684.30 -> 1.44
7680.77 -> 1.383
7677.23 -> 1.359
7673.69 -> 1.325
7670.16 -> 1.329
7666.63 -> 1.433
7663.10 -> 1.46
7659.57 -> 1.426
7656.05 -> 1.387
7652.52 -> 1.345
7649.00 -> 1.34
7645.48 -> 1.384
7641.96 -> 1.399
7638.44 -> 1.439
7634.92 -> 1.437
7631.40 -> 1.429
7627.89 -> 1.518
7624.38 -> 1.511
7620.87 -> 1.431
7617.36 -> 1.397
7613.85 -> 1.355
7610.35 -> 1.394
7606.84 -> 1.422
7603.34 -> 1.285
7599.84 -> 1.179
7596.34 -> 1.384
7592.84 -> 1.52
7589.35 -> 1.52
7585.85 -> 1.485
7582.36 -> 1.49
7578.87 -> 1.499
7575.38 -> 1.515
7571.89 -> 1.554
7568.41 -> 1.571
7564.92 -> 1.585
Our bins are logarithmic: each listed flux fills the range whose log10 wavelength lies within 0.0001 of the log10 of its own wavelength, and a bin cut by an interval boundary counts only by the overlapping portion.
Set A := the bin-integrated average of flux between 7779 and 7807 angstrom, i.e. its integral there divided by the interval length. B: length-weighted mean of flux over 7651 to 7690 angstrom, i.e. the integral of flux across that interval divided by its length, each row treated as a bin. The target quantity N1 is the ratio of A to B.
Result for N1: 1.04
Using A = 1.454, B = 1.402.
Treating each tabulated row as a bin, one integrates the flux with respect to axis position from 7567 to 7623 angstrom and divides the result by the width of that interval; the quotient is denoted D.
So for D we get 1.44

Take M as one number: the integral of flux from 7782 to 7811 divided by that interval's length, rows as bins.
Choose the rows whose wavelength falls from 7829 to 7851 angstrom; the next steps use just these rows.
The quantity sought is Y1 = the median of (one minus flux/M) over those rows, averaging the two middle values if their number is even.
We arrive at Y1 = -0.0211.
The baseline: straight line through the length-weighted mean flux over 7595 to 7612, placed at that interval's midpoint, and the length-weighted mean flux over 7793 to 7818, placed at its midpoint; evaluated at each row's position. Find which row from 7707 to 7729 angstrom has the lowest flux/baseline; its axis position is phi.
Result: 7723.33 angstrom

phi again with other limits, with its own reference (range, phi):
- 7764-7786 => 7780.45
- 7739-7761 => 7758.98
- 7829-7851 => 7837.99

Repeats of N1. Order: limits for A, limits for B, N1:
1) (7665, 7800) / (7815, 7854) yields 1.00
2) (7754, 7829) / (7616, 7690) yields 1.04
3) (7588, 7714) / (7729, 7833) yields 0.96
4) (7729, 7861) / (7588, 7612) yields 1.07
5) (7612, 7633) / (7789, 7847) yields 0.98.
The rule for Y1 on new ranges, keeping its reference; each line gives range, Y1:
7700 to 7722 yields -0.0584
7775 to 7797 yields -0.0173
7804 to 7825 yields -0.0170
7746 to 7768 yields -0.0351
